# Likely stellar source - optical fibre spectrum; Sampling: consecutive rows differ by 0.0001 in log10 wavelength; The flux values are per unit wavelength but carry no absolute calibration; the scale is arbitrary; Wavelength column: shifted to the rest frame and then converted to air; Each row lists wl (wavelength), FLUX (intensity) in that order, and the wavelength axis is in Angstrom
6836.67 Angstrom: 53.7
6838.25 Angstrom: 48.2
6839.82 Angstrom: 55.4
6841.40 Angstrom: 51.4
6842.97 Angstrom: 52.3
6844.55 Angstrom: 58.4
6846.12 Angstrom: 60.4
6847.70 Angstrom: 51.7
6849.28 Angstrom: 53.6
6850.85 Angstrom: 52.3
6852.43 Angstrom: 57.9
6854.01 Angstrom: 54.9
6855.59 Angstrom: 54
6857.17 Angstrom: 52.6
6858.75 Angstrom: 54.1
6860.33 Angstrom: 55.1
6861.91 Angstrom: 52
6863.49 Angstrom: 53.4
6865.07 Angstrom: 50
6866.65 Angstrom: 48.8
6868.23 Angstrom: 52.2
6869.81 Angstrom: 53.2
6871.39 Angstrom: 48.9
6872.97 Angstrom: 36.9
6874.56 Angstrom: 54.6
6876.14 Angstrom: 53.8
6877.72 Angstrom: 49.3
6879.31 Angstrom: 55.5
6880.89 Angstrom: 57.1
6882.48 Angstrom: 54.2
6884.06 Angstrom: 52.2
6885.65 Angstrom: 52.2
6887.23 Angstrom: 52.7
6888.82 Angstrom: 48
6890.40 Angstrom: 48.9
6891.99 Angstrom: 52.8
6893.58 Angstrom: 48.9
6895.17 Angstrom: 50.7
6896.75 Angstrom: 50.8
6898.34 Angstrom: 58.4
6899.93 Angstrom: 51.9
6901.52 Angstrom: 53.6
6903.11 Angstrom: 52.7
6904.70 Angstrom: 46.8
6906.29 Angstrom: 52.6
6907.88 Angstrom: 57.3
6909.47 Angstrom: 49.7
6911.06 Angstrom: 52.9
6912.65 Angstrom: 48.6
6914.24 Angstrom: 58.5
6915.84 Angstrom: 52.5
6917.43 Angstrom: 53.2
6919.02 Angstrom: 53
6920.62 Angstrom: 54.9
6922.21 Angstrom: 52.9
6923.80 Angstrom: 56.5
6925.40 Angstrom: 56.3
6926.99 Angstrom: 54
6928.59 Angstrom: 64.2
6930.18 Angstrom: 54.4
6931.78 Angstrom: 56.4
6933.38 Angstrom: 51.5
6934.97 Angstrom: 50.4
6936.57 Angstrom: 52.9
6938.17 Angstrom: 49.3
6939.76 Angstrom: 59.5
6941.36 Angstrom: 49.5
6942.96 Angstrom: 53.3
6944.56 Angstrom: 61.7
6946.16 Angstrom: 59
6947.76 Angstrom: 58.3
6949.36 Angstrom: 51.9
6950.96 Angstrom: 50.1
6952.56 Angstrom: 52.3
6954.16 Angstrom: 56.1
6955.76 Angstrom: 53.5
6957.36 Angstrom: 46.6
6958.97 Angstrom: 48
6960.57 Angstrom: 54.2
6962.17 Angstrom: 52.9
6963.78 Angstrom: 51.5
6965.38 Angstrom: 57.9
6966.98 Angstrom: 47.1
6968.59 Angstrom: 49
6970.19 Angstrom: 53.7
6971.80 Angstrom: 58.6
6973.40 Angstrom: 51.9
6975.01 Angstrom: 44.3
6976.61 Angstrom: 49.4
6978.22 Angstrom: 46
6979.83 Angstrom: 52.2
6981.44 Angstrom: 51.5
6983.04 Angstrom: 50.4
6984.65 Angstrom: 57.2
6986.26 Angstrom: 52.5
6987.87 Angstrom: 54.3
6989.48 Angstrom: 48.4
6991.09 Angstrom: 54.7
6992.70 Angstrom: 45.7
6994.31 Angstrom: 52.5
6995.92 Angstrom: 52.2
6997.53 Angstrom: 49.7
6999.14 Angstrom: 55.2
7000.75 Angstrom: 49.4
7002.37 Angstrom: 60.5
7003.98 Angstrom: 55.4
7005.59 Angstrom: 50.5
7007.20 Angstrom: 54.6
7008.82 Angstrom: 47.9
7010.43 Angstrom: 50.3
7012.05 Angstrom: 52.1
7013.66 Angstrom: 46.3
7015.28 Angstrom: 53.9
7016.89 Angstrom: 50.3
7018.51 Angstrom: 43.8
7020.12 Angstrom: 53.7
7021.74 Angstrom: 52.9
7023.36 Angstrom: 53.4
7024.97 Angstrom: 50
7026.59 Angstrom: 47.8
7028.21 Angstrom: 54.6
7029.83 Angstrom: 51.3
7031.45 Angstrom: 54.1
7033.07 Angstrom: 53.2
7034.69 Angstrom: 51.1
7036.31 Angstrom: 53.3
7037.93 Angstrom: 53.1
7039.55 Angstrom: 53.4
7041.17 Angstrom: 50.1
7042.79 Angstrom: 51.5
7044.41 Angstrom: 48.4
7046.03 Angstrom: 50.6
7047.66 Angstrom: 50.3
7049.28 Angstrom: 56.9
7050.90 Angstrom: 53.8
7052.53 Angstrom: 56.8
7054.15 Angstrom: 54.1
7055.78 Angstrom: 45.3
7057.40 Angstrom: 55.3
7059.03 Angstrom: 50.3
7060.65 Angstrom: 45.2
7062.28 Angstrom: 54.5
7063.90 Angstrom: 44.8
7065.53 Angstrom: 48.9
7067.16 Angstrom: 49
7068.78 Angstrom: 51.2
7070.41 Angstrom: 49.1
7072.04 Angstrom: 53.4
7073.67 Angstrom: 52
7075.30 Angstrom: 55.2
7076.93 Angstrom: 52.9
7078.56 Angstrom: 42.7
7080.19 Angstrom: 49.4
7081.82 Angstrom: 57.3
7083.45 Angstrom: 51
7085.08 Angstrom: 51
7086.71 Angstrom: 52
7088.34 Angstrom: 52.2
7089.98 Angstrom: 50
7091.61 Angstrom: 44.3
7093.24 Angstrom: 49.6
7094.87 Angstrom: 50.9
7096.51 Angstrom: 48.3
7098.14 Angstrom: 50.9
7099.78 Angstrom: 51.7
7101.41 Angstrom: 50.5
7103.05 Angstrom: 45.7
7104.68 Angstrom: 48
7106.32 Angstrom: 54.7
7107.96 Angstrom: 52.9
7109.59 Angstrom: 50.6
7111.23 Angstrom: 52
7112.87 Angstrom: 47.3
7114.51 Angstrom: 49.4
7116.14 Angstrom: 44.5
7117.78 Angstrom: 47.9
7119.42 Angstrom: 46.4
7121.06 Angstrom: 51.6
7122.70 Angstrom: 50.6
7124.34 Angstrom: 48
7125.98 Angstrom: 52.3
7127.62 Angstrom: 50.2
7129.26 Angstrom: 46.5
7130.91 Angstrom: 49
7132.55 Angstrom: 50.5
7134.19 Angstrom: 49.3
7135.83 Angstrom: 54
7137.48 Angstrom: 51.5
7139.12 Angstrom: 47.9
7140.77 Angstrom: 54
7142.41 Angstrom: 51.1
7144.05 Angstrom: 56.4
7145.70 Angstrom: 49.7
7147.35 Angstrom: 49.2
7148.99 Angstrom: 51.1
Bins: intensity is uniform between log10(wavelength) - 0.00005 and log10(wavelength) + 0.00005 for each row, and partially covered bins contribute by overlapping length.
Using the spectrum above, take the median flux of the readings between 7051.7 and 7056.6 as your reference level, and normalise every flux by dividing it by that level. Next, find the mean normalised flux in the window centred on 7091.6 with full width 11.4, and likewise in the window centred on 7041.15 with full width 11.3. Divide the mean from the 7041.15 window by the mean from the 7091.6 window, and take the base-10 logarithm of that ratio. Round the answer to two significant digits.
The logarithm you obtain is 0.016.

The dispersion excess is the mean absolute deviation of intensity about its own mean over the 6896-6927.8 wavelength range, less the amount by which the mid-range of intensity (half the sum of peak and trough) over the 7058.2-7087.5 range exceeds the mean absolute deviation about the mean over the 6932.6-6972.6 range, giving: -44.44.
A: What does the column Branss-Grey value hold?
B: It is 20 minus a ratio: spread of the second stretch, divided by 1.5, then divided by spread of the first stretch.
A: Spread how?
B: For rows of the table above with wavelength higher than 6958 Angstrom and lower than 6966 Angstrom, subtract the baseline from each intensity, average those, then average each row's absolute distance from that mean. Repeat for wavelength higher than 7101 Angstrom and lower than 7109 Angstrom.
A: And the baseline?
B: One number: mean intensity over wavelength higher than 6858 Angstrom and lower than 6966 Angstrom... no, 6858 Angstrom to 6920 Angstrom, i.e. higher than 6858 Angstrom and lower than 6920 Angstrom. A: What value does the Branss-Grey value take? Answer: 19.3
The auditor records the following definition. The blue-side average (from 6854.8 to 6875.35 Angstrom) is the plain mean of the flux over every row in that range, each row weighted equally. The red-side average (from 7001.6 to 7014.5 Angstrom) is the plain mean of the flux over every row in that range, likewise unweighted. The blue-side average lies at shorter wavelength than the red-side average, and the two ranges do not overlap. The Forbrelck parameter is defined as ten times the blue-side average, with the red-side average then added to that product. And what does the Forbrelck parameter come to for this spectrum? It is 564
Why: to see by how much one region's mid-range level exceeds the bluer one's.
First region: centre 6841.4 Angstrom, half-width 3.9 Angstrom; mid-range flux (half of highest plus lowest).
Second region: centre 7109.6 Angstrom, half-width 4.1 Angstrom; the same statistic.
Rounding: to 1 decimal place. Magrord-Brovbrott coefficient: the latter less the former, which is -2.3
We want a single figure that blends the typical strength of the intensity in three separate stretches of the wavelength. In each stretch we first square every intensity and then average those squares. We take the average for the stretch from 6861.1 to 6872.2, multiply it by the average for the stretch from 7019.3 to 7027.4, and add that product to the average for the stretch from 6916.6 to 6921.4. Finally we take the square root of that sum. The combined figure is 2645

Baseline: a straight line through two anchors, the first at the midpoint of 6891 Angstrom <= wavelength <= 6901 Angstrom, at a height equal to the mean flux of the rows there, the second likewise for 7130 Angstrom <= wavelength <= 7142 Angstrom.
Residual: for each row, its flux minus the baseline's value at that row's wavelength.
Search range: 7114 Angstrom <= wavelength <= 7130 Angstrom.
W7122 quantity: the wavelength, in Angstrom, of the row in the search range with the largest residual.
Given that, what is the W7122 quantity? 7125.98 Angstrom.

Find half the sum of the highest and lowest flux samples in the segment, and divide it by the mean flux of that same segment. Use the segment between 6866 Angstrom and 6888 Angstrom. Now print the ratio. 0.91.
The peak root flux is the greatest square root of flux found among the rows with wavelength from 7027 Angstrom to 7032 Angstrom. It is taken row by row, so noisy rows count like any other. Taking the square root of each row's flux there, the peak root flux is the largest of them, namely 7.39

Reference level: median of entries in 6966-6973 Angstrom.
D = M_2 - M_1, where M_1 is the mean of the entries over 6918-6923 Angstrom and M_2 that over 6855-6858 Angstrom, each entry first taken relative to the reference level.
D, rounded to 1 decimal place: -0.3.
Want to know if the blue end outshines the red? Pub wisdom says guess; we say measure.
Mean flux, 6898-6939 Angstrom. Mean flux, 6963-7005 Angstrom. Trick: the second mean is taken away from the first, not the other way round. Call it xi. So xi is 1.7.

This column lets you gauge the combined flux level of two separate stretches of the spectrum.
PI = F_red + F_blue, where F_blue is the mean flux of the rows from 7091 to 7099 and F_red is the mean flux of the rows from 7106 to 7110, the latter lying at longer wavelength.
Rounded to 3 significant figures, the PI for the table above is 102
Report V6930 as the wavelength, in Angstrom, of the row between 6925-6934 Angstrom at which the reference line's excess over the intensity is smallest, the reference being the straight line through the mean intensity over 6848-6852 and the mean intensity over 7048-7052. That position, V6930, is 6928.59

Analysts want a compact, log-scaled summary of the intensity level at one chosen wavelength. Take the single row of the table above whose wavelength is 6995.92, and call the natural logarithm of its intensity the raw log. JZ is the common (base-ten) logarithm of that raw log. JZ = 0.597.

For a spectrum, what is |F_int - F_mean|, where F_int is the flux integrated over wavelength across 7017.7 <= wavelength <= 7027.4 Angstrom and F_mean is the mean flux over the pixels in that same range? 437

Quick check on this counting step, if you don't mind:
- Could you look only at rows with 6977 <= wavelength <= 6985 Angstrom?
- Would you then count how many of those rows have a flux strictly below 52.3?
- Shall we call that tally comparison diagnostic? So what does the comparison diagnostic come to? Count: 4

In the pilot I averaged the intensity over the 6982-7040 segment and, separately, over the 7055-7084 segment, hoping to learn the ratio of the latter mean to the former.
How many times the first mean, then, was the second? 0.971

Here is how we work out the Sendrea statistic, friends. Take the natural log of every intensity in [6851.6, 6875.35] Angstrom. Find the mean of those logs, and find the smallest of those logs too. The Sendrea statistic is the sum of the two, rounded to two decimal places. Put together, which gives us 7.55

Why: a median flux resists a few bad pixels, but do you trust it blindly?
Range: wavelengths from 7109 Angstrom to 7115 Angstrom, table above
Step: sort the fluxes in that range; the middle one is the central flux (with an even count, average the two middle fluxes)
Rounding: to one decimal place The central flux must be 50.0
